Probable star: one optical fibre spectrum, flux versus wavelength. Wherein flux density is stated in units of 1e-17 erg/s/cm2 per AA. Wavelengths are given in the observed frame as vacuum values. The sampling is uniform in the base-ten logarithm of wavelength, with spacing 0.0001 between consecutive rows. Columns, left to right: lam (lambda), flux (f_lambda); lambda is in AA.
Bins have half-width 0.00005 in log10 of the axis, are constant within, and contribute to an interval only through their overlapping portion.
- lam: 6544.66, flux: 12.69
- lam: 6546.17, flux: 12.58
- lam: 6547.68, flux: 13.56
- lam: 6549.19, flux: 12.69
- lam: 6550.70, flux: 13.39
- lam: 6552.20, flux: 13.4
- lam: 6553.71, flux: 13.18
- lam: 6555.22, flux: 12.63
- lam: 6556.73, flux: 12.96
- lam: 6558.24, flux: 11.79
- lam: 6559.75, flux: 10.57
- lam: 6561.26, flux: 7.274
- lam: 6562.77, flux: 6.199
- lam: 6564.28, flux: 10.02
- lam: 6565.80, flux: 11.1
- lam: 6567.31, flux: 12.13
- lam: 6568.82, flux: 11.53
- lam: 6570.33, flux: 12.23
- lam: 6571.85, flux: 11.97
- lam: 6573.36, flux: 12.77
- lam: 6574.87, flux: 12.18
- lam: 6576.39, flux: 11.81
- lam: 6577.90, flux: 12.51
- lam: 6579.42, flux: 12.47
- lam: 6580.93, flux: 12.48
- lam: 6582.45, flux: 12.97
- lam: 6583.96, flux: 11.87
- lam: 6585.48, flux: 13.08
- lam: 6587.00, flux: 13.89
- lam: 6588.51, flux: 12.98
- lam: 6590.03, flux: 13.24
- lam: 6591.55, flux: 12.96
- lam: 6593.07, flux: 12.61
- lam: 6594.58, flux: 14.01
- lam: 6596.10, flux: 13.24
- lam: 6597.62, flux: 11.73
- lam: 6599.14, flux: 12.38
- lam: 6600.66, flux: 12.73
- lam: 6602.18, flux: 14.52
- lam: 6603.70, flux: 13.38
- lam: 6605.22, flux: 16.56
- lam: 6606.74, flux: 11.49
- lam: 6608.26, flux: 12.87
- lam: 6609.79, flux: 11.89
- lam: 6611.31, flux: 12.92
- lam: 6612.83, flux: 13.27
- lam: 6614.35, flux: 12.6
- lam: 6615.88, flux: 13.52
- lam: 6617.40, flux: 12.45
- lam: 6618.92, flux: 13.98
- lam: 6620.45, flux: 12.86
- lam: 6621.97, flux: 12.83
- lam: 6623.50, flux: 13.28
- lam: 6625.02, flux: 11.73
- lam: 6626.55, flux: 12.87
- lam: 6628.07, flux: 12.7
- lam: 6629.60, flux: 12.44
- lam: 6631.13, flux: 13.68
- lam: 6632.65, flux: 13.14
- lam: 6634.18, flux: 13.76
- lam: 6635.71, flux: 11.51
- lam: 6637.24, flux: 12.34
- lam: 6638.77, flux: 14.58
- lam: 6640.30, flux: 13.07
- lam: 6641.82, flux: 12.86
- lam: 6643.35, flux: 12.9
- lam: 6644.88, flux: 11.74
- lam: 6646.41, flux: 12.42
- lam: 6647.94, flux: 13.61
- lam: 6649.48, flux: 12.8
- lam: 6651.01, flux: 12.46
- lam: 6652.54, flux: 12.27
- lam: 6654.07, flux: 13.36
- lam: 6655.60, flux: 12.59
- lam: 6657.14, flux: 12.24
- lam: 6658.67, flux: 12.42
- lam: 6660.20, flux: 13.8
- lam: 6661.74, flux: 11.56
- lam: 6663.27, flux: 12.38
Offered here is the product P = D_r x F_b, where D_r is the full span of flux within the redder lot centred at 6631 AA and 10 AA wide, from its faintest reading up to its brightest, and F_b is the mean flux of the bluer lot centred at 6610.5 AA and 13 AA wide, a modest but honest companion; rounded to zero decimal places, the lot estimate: 30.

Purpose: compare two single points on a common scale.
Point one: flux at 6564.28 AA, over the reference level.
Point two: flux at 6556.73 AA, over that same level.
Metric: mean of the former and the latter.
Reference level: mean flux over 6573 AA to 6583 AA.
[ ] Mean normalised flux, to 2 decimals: 0.92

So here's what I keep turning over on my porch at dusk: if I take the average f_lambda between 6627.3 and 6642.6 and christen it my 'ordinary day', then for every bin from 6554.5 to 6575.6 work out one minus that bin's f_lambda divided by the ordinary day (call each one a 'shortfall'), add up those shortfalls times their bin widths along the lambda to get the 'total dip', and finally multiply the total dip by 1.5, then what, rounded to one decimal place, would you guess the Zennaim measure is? 4.7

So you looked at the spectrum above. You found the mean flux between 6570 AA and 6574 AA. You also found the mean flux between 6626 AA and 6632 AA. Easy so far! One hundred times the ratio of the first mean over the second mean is 95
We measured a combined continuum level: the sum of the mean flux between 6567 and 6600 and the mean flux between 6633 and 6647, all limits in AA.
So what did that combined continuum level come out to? 25.4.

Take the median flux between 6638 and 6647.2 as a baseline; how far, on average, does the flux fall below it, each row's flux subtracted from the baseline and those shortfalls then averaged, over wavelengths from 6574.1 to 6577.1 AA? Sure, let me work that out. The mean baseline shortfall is 0.9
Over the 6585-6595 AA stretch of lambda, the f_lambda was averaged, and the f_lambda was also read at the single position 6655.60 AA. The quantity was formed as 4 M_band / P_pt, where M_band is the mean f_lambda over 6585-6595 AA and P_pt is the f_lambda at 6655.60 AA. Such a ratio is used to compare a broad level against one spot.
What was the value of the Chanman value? 4.21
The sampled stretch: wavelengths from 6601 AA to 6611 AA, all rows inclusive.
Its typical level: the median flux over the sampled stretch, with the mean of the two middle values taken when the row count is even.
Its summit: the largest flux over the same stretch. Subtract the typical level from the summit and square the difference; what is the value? 11.8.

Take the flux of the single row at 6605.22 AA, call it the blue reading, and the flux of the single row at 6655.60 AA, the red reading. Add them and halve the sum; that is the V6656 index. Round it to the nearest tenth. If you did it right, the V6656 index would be 14.6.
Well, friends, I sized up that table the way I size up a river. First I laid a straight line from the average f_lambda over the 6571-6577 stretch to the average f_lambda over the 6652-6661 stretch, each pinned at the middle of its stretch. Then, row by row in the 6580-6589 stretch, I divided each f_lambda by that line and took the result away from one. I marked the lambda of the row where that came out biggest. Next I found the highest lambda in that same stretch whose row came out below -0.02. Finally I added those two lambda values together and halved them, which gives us 6586.2 AA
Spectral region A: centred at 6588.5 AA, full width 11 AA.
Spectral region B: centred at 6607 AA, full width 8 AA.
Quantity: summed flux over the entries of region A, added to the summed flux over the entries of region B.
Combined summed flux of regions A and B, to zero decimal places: 157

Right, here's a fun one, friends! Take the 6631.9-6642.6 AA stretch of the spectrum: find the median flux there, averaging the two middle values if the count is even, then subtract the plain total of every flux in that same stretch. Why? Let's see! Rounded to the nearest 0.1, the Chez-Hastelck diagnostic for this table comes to -78.2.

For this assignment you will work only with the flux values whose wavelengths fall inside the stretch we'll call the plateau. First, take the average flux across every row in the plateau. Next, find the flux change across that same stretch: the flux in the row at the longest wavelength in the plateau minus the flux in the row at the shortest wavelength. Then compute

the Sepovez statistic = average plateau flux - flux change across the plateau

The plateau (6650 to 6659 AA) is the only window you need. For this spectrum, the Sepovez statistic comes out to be 12.6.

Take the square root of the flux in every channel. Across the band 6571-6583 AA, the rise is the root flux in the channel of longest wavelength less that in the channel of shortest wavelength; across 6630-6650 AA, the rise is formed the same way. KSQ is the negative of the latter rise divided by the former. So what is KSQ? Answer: 0.85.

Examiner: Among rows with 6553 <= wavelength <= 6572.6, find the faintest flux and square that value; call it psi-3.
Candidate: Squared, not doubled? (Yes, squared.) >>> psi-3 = 38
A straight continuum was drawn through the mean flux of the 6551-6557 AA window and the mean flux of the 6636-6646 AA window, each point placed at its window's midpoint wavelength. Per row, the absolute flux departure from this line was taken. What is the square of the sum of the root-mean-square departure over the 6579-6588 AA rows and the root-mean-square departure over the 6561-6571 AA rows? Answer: 19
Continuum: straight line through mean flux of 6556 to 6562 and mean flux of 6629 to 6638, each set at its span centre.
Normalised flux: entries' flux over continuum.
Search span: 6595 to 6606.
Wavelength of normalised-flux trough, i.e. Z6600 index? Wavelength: 6597.62 AA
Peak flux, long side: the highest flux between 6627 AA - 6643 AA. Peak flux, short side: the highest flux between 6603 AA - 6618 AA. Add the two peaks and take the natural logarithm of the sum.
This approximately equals 3.44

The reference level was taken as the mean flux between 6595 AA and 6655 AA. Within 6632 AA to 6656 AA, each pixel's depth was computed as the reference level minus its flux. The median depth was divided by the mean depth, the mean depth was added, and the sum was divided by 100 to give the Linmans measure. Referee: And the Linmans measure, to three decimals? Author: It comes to 0.012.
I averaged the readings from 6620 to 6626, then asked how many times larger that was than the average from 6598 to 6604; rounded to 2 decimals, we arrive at 0.96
